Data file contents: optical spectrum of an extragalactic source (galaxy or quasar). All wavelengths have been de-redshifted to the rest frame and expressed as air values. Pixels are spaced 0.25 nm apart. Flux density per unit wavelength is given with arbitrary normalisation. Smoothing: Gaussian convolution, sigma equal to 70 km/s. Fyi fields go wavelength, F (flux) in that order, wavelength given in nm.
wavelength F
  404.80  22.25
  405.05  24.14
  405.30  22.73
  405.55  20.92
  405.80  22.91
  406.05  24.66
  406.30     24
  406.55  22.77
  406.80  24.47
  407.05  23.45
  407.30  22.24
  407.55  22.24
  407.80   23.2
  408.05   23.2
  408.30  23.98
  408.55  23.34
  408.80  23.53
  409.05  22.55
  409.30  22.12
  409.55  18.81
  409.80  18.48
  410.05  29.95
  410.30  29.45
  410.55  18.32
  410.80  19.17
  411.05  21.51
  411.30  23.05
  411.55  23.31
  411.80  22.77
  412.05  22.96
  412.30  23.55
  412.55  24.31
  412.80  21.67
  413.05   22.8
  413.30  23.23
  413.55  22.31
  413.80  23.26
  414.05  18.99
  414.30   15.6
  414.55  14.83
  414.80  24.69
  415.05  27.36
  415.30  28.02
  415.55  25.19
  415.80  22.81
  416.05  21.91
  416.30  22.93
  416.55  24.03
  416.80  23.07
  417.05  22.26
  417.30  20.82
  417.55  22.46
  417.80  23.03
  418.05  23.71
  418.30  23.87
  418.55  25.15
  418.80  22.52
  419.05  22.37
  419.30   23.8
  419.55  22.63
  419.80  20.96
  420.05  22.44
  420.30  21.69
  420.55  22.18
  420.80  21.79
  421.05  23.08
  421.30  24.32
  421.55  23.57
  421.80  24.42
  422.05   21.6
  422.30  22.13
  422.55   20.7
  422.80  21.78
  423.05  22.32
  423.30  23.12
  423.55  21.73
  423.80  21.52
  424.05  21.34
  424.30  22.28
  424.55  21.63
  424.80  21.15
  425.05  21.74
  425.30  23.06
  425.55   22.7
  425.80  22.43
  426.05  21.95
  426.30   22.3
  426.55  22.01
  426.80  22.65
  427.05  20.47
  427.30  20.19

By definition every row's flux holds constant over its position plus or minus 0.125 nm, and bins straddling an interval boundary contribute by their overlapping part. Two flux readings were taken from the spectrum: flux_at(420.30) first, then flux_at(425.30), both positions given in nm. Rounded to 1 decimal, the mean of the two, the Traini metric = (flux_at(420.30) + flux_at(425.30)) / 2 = 22.4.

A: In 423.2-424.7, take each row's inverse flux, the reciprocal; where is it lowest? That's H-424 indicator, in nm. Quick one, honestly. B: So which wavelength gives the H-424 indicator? 423.30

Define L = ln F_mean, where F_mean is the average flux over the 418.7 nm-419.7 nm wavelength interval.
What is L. 3.13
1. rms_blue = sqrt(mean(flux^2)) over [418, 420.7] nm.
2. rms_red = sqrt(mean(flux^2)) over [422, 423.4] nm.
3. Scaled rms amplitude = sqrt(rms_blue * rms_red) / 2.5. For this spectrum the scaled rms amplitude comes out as 8.96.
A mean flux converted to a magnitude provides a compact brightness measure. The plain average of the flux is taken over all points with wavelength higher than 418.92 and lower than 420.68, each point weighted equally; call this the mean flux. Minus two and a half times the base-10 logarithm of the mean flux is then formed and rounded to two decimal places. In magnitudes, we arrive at -3.37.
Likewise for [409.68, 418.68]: -3.39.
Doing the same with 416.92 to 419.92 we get -3.39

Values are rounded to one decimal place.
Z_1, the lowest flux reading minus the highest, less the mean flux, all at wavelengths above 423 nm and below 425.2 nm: -23.8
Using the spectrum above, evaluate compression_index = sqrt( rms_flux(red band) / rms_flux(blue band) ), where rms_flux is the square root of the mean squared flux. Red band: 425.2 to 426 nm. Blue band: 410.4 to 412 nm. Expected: 1.03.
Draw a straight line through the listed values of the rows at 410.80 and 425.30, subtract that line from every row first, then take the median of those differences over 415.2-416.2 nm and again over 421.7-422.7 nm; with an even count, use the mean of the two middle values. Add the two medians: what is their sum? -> 3.2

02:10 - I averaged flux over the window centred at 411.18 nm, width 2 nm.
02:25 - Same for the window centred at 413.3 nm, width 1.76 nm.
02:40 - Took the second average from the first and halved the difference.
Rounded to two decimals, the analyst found 0.10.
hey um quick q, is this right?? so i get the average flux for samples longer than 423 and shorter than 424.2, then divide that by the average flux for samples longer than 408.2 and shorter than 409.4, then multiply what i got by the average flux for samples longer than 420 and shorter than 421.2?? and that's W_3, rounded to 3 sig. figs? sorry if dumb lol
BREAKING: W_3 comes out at 21.2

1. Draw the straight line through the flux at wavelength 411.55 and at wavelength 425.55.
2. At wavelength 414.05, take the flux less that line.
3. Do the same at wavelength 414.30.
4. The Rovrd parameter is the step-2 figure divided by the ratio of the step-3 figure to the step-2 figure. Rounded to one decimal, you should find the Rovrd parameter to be -2.3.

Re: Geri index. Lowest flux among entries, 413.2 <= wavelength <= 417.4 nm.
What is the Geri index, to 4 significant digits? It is 14.83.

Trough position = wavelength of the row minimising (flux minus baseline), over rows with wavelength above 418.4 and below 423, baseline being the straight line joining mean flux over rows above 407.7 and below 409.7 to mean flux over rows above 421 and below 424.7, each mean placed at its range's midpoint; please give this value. 422.55 nm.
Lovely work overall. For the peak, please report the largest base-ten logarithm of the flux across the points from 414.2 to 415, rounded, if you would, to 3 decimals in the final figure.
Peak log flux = 1.393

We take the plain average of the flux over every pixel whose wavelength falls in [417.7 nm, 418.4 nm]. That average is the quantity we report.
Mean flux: 23.5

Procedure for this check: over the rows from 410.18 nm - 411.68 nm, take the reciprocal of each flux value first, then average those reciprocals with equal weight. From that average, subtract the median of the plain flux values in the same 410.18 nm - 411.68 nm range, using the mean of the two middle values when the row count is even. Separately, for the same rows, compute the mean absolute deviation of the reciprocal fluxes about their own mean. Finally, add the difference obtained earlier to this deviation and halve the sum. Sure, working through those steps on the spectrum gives -11.1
